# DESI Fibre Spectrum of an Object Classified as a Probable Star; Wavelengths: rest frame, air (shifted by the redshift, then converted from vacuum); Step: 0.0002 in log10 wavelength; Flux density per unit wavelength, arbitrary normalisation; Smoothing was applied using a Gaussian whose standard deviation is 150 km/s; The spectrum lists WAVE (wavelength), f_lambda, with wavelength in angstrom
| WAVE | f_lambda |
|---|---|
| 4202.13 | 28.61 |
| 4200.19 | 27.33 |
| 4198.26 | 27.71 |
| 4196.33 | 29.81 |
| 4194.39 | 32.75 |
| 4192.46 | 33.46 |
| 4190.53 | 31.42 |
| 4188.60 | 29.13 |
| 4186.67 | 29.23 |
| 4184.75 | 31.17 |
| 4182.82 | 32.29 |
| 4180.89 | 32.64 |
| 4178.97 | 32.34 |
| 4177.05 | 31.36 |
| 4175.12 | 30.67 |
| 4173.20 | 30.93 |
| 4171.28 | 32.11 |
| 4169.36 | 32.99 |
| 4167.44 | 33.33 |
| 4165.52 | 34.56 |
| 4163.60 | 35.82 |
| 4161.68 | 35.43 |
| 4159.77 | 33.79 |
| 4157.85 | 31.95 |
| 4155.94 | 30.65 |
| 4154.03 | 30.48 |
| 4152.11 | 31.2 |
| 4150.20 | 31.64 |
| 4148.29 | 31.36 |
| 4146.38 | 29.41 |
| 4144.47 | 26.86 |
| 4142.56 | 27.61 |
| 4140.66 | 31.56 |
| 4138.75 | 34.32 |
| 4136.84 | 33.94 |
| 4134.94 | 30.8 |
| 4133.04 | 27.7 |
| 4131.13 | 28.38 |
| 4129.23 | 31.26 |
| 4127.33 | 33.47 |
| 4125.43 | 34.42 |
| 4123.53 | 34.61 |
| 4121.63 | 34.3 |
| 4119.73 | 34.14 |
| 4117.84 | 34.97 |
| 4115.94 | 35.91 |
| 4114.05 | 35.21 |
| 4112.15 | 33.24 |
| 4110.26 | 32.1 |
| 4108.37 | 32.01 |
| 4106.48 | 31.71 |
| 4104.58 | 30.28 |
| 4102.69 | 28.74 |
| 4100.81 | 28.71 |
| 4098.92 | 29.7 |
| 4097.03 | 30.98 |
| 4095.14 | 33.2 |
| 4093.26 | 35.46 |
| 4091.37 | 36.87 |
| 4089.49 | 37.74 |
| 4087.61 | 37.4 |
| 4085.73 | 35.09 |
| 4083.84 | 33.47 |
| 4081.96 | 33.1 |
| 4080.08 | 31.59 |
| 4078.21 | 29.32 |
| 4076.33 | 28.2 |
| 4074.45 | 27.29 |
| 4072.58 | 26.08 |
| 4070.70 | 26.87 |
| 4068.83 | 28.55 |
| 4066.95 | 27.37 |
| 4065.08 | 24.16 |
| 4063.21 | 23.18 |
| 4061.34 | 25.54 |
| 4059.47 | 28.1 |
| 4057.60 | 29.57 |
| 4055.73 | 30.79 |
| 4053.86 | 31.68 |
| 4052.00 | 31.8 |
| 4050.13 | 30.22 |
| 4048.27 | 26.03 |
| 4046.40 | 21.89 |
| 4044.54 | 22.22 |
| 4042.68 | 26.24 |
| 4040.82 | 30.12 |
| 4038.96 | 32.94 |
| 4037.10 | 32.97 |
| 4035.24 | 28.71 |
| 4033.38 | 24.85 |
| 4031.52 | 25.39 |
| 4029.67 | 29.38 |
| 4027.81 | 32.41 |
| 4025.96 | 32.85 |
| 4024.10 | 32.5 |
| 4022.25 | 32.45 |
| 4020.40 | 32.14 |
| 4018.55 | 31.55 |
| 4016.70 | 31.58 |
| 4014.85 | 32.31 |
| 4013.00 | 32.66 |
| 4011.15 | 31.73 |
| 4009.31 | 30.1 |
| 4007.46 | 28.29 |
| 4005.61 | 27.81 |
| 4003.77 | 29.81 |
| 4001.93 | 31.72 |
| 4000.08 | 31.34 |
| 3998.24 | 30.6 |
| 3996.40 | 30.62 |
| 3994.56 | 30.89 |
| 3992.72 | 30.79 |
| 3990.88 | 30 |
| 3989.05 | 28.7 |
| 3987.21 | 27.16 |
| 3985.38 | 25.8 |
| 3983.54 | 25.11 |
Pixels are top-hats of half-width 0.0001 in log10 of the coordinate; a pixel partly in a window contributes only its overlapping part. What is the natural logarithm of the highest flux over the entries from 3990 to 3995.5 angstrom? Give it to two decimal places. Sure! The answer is 3.43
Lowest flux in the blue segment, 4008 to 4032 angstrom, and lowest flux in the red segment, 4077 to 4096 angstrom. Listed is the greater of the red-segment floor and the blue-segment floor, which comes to 29.3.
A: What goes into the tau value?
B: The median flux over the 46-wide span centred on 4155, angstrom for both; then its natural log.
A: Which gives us 3.45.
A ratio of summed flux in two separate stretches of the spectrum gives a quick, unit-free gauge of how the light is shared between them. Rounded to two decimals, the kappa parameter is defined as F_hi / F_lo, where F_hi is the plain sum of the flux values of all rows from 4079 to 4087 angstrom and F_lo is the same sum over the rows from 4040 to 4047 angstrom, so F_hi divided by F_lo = 1.33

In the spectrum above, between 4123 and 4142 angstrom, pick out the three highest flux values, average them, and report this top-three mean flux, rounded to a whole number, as 34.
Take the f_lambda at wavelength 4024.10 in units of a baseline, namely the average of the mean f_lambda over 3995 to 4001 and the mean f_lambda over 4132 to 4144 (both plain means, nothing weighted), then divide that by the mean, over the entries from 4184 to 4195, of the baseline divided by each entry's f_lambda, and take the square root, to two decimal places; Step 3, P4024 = 1.03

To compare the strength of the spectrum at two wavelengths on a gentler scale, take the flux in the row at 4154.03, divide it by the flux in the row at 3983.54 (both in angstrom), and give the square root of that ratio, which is 1.102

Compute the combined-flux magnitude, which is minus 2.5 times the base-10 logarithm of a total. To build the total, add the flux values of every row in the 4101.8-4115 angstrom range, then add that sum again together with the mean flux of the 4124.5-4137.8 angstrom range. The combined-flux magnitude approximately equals -6.70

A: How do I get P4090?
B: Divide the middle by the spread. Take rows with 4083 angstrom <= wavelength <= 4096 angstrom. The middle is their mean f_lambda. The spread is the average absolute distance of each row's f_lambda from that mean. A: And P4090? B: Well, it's 24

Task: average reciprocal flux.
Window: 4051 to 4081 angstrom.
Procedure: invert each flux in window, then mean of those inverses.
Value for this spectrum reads 0.0358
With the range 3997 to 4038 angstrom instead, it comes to 0.0329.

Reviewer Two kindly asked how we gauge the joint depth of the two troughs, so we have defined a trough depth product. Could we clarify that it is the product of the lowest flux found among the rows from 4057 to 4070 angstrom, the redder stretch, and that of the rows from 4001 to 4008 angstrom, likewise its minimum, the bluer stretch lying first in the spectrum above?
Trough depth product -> 645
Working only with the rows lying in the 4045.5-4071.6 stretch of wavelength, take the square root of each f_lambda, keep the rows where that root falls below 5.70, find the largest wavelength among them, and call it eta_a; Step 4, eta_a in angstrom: 4070.70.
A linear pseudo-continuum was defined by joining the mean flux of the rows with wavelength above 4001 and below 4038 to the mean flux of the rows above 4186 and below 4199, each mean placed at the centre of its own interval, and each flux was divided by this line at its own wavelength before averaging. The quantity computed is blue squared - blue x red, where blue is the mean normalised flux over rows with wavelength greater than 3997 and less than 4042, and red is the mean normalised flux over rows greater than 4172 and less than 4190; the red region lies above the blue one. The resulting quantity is -0.015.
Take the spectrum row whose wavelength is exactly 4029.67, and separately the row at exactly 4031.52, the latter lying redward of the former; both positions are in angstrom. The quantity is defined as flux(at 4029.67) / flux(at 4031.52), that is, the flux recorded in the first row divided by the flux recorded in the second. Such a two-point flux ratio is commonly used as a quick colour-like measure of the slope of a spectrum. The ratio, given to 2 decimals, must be 1.16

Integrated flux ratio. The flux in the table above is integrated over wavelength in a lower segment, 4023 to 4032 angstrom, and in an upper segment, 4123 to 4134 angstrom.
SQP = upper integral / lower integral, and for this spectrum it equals 1.3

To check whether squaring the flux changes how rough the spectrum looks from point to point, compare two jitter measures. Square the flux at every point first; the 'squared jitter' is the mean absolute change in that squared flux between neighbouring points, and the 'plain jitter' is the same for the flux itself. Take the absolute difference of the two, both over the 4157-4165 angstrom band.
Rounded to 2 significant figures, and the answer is 86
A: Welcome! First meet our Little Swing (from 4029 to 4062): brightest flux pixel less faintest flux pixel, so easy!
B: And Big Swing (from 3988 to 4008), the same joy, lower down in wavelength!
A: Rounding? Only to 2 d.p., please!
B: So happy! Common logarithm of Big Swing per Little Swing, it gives -0.45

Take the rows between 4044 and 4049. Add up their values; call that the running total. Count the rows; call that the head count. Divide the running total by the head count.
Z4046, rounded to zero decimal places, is 23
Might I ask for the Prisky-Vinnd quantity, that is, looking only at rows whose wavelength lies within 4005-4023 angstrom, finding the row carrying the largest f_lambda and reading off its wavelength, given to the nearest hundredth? 4013.00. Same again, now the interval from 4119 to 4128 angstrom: 4123.53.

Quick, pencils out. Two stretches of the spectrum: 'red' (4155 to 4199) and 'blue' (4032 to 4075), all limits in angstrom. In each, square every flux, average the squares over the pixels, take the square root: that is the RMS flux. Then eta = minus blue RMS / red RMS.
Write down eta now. -0.87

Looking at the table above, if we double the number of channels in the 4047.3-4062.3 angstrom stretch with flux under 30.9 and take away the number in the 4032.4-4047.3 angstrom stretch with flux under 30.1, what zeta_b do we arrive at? 7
